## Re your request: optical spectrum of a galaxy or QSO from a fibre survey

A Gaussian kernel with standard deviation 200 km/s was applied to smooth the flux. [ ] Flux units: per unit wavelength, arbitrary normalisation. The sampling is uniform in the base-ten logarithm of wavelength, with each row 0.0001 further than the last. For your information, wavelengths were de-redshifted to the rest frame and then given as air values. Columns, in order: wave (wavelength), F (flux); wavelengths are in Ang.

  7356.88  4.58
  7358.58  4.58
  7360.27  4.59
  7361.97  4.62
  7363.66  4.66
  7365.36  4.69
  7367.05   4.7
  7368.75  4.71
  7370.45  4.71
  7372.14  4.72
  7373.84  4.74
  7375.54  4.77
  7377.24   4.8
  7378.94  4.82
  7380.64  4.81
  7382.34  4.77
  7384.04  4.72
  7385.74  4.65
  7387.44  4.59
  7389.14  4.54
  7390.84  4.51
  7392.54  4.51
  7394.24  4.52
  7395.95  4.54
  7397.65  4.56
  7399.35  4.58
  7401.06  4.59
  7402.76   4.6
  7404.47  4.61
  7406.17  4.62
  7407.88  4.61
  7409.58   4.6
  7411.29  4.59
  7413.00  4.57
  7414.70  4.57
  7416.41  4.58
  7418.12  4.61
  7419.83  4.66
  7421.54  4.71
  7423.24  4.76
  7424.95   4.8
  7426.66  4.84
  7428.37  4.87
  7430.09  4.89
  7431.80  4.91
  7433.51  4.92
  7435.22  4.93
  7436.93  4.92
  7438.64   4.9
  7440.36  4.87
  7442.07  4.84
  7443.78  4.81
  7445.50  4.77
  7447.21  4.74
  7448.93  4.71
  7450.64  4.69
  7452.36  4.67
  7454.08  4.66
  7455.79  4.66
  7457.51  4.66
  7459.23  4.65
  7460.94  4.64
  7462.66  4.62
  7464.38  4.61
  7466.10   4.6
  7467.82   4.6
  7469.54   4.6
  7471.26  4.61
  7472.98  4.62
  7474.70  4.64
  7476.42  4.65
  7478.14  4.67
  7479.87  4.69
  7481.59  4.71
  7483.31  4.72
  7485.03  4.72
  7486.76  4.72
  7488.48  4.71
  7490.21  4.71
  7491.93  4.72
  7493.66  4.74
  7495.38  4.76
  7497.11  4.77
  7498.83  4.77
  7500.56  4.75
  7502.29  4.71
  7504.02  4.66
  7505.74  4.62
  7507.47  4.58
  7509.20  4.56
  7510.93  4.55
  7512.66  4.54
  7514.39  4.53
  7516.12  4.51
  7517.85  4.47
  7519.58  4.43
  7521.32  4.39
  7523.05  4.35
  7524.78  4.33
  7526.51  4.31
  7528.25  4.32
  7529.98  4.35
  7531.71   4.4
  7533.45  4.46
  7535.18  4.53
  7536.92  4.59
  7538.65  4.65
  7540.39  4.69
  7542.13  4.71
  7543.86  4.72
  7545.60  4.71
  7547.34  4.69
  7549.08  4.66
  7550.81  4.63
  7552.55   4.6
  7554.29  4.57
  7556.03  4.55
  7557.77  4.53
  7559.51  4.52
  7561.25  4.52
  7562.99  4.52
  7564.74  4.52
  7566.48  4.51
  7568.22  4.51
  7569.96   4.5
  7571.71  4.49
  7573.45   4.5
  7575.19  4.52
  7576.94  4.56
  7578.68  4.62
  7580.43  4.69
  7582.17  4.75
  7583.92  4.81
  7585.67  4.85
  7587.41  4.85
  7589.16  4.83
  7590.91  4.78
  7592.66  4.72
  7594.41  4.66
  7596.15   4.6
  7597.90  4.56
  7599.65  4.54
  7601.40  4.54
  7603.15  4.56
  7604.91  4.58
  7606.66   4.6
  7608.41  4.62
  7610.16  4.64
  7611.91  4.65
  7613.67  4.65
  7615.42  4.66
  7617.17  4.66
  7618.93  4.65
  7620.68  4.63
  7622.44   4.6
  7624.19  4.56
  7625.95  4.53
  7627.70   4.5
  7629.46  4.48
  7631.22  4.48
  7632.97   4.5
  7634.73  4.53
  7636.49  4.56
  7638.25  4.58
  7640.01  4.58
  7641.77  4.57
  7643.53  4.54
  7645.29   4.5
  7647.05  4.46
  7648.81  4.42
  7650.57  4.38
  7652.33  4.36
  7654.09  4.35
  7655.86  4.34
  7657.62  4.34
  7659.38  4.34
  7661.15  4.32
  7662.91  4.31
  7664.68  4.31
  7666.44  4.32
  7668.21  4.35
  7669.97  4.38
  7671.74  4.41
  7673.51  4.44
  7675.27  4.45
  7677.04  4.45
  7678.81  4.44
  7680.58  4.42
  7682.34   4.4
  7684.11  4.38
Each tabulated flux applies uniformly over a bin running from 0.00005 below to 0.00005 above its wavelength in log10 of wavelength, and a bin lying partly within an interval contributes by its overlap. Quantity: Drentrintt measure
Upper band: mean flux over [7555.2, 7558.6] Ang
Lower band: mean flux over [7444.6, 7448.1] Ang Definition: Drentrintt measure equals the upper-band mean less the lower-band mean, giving -0.21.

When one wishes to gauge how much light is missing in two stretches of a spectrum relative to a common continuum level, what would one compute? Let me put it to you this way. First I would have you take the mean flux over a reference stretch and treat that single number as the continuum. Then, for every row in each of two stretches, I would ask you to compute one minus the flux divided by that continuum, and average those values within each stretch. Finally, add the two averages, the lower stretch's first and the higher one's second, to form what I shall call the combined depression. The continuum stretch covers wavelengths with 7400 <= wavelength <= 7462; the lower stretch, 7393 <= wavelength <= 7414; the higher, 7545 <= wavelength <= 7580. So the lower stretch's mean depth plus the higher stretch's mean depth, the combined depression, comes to 0.064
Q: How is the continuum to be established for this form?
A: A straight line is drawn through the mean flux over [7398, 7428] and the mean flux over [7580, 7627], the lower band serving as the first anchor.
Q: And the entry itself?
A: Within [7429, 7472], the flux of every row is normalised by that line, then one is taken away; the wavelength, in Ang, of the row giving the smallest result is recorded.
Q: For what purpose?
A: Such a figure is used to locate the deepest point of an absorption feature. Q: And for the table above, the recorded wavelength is 7469.54 Ang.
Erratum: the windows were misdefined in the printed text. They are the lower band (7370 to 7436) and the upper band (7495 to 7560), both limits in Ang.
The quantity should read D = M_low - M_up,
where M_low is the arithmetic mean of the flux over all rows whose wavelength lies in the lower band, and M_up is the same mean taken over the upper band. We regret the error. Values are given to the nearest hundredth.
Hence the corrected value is 0.12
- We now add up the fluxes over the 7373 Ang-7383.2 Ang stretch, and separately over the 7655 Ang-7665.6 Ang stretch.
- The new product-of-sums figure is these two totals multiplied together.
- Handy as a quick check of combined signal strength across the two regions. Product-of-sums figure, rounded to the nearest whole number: 745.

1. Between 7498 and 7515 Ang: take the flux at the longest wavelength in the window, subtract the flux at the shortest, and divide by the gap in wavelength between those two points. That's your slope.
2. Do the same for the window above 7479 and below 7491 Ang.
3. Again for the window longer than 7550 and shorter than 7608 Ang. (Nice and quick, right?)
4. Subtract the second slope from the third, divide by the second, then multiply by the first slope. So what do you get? 0.020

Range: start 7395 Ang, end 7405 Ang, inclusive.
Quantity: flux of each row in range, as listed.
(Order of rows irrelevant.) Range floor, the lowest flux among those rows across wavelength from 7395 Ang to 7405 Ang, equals 4.54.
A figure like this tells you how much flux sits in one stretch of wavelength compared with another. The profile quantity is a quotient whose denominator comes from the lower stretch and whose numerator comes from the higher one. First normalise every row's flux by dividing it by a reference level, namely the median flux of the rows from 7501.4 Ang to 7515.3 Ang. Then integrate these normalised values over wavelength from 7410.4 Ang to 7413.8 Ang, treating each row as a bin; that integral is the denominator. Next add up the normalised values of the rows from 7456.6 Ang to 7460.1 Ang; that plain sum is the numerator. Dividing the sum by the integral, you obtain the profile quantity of 0.60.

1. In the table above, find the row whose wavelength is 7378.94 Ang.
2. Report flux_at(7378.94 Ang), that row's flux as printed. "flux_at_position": 4.82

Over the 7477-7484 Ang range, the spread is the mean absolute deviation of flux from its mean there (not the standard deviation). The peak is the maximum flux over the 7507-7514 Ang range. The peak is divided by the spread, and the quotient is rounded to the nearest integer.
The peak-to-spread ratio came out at 262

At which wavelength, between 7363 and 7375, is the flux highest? 7373.84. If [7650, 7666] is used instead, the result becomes 7650.57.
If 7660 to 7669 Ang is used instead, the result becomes 7668.21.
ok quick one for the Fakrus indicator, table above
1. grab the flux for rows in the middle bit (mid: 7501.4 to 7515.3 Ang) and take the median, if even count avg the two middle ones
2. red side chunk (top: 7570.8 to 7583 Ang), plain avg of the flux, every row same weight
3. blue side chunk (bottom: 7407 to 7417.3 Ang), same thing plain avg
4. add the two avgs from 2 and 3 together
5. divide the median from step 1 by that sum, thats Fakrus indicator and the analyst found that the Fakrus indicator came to 0.498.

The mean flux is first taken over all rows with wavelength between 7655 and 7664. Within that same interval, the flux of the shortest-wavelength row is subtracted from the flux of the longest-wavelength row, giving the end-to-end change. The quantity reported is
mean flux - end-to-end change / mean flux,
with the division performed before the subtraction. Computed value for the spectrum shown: 4.34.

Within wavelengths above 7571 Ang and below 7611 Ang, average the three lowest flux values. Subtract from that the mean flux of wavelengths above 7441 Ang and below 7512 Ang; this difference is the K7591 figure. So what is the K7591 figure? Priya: -0.18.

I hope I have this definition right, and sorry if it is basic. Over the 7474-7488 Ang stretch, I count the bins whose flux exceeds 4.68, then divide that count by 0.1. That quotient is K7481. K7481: 50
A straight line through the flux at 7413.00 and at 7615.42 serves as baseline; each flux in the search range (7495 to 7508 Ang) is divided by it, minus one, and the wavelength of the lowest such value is 7507.47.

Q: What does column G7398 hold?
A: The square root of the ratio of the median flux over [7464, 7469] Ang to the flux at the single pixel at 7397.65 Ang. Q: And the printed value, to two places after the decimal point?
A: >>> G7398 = 1.00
